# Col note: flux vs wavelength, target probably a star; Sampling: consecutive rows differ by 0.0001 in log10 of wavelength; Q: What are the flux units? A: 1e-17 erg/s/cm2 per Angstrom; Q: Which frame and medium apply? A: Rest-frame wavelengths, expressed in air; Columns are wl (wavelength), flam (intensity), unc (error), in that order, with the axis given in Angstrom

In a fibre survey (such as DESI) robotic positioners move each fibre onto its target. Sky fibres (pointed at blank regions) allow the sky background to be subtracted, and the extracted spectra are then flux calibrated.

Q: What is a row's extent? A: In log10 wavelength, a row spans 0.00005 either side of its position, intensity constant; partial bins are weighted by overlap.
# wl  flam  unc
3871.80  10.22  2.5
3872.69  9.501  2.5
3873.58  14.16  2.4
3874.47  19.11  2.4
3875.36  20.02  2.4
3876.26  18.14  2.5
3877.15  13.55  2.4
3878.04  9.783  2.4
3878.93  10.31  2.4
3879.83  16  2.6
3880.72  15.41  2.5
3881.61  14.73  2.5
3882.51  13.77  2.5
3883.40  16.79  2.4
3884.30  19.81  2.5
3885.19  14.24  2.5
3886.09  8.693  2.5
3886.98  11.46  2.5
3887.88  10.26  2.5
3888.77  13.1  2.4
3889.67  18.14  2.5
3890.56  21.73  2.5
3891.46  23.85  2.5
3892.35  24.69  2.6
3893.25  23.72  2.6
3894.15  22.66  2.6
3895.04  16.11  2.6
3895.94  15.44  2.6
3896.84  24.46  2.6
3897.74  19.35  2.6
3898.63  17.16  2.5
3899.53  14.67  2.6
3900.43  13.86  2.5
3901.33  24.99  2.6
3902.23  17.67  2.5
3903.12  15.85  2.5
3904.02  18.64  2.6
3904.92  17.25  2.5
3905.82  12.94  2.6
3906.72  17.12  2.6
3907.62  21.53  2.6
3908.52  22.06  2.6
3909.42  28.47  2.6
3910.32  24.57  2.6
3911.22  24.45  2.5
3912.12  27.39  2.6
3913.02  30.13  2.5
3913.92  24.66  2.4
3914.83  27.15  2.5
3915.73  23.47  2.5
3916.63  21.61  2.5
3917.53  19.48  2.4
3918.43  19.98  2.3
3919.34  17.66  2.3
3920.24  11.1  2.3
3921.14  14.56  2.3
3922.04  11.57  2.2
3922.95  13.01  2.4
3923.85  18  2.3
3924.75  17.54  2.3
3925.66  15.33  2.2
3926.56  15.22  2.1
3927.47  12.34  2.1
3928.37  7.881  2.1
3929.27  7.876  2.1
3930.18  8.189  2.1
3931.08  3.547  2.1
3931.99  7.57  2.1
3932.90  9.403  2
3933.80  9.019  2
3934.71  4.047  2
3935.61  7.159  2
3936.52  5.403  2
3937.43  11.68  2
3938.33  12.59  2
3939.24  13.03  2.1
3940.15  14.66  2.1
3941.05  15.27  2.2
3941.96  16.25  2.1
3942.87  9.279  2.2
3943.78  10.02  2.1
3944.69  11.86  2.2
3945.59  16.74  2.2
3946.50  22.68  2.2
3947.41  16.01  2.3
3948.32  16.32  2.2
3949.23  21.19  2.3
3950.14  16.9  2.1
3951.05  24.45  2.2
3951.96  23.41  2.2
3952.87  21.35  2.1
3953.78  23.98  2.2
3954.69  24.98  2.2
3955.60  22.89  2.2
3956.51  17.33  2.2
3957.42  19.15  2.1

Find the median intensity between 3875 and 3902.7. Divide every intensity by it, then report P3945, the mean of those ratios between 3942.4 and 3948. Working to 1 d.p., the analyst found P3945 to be 0.9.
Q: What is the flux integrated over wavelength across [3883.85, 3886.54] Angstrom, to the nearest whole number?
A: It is 38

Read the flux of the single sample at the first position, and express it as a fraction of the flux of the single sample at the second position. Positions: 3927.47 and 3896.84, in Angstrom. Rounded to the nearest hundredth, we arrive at 0.50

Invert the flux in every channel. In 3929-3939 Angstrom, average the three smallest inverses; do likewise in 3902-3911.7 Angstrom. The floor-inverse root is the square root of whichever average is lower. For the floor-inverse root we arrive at 0.197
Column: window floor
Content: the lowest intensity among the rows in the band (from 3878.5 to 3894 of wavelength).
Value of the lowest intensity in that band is 8.693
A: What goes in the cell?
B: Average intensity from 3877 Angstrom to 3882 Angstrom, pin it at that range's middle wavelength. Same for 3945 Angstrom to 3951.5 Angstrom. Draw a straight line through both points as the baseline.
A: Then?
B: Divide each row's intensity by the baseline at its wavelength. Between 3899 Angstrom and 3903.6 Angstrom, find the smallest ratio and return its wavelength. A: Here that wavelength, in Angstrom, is 3900.43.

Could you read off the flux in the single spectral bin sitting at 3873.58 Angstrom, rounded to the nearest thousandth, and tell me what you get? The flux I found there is 14.160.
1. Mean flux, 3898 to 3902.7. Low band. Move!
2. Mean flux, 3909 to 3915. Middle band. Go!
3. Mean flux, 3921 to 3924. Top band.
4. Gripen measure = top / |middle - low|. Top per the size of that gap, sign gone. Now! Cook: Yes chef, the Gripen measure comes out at 1.6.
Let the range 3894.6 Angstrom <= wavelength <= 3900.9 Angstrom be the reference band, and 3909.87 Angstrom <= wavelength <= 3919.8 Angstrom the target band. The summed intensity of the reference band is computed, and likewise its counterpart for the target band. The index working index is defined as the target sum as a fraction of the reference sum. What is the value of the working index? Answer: 2.2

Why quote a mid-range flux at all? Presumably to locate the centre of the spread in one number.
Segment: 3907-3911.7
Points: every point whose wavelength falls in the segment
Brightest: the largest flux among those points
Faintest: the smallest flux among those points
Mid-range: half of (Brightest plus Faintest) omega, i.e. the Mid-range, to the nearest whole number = 25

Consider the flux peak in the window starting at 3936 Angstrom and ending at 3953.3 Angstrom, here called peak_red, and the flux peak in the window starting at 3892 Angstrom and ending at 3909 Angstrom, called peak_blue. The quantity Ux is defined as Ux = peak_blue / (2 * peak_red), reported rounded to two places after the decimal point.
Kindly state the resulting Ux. 0.51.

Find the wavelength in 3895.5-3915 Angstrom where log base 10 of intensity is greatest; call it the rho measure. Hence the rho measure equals 3913.02 Angstrom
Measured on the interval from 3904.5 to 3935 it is 3913.02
